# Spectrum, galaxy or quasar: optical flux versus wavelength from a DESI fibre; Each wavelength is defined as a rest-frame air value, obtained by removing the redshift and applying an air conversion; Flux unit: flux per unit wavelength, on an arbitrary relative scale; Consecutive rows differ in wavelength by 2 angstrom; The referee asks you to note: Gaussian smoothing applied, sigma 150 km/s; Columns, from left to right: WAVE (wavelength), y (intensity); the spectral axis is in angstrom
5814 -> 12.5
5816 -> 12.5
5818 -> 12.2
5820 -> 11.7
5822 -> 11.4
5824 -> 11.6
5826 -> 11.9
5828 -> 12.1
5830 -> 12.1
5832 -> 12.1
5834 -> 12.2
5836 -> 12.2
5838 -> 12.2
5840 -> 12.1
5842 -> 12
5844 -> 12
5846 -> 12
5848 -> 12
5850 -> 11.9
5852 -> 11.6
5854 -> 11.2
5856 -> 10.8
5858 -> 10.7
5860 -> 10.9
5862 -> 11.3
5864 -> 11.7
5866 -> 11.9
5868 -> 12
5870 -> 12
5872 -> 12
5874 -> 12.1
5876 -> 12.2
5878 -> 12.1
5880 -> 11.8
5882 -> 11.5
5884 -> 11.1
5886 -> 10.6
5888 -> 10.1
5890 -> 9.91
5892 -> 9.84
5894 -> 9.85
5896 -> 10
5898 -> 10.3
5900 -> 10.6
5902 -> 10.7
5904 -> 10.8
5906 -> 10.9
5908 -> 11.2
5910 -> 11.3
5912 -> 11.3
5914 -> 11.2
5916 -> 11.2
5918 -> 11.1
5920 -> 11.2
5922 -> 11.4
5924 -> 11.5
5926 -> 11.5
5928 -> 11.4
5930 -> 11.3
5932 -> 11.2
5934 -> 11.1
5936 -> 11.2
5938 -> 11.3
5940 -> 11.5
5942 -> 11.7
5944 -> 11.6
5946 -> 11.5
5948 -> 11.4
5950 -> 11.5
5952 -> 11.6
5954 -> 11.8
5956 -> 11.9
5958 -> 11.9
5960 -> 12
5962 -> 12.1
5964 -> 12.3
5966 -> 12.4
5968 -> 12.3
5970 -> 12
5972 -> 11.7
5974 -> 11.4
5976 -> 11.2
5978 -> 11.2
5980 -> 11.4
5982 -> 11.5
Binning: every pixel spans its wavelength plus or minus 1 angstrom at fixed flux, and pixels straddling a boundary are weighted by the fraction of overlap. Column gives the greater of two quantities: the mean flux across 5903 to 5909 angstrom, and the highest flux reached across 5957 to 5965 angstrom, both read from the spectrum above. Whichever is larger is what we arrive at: 12.3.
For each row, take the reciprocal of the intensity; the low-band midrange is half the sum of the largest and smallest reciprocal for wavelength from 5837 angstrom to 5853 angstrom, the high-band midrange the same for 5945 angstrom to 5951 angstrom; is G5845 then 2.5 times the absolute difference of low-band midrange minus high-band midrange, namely 0.008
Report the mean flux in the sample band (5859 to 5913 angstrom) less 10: 1.1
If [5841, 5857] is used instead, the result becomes 1.7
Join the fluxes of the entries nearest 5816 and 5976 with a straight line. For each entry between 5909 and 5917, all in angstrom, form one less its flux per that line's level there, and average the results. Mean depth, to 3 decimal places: 0.039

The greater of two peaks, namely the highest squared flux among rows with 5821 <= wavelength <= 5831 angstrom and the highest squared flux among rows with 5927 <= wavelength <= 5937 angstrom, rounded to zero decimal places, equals 146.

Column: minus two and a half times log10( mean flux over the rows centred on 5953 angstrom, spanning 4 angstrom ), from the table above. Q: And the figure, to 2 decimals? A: -2.67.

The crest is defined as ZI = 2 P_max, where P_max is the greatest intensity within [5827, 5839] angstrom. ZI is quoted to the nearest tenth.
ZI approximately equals 24.4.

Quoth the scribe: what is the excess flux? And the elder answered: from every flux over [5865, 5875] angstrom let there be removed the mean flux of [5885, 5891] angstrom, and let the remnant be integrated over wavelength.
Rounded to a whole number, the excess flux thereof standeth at 18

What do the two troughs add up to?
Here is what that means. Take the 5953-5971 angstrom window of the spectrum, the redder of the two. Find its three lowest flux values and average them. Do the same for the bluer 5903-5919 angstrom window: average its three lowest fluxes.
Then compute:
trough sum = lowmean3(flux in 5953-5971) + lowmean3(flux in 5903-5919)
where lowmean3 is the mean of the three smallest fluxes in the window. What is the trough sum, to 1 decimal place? 22.8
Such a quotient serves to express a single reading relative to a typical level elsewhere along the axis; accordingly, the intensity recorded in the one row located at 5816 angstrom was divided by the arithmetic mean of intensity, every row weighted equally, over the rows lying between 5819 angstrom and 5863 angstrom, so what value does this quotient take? 1.066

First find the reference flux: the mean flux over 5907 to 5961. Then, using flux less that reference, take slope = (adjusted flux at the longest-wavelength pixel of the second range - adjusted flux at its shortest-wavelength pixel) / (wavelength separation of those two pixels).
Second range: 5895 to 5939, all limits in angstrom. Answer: 0.031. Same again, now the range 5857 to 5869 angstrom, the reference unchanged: 0.130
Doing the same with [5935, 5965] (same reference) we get 0.039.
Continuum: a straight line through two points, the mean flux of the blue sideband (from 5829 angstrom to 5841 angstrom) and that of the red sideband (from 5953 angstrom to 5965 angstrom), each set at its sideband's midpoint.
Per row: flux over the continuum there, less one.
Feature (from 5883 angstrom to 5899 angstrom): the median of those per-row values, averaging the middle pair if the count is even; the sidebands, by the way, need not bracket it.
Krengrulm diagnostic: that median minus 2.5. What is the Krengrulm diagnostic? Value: -2.67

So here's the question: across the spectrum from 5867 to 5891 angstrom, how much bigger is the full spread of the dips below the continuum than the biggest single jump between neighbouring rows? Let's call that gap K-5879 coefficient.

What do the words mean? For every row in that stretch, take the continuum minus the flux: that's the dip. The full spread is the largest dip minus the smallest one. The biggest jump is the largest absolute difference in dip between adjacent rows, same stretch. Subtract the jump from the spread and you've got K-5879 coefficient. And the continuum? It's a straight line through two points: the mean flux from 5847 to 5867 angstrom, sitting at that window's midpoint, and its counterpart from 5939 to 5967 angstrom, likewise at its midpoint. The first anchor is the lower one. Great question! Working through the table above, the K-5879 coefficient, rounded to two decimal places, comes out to 1.84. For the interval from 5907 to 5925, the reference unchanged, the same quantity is 0.18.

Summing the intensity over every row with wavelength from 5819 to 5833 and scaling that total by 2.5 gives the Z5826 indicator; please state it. 207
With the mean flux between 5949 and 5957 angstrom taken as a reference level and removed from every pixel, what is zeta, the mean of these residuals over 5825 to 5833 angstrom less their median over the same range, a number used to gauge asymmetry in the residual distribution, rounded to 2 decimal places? -0.05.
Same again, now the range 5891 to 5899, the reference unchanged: 0.07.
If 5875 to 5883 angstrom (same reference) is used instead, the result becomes -0.05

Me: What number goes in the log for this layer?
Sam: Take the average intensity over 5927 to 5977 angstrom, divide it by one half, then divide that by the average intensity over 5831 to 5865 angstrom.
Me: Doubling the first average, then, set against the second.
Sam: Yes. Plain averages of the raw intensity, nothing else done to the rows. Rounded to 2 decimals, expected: 1.99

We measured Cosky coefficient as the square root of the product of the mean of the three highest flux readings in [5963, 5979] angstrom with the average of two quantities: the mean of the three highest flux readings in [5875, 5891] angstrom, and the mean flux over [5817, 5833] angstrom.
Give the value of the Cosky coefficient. 12.1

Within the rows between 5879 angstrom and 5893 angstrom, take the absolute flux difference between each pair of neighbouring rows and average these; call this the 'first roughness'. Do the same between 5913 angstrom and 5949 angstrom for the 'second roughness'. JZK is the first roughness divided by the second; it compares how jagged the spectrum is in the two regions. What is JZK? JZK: 3.1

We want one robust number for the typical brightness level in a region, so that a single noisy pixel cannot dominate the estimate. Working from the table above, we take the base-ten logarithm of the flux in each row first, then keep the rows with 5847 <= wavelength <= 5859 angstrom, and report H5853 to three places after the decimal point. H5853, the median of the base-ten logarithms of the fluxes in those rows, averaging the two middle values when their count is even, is 1.057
